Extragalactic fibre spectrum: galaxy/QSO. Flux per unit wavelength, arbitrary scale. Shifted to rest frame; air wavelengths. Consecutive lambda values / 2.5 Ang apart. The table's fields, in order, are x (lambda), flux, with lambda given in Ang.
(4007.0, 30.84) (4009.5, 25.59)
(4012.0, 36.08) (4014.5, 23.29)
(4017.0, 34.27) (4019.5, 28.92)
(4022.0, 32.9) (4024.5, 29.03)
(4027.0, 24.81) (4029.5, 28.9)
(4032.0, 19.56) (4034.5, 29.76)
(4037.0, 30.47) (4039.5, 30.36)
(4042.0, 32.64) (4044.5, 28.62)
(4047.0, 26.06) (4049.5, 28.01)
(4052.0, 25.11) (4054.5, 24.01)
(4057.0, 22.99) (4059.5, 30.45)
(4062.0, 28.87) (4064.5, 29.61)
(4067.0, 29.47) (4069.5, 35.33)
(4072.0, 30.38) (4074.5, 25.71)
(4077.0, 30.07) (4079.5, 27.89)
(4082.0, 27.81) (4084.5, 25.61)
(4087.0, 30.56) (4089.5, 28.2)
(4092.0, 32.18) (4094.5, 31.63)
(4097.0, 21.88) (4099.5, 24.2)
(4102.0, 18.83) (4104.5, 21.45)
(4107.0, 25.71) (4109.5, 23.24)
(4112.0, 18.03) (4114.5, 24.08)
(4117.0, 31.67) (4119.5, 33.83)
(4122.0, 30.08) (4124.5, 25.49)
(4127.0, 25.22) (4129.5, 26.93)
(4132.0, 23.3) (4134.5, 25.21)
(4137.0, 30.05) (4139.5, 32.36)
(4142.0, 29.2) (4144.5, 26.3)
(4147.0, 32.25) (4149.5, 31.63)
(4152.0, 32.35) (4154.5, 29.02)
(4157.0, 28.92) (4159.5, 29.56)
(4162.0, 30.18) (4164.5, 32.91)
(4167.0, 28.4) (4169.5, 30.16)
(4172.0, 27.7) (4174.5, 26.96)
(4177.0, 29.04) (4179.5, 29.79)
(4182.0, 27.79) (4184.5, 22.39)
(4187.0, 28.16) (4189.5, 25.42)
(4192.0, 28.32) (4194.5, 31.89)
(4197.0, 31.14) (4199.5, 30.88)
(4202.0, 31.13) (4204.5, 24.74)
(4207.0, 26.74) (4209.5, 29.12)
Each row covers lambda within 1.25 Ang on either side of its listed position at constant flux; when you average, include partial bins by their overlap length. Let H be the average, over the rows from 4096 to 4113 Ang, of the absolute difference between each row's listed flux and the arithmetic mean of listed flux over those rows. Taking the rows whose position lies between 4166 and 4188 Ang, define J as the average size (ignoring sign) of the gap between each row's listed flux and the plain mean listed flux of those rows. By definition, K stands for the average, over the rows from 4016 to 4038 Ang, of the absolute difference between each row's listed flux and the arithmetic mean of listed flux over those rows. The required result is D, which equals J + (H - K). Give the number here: 0.6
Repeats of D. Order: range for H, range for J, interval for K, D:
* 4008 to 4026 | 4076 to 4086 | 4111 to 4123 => -0.3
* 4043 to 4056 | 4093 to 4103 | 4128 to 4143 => 2.6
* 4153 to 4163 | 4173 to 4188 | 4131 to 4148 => -0.7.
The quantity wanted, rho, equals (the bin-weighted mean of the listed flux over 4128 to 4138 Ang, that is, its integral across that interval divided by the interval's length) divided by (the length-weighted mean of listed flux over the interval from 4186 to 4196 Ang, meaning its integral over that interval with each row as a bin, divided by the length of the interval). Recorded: 0.92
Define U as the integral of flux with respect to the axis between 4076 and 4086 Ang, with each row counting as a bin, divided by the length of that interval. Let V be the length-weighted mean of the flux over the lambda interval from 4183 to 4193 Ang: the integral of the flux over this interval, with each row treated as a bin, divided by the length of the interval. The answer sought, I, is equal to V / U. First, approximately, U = 27.9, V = 26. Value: 0.94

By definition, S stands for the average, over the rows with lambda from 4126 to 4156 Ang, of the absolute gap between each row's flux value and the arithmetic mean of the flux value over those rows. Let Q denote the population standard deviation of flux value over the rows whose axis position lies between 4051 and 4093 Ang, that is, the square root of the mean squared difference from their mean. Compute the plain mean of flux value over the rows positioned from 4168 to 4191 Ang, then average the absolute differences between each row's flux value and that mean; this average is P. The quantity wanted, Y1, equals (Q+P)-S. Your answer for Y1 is 2.0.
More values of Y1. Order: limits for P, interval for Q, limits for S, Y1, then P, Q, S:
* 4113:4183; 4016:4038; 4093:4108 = 3.1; 2.21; 4.1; 3.23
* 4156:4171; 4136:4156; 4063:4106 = -0.3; 1.06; 2.0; 3.35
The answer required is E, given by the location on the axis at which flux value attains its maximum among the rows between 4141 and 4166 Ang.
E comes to 4164.5 Ang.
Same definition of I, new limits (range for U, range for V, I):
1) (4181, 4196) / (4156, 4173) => 1.09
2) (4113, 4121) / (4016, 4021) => 1.07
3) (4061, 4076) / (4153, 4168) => 1.00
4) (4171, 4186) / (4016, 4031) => 1.08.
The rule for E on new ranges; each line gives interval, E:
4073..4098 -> 4092.0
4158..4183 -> 4164.5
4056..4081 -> 4069.5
